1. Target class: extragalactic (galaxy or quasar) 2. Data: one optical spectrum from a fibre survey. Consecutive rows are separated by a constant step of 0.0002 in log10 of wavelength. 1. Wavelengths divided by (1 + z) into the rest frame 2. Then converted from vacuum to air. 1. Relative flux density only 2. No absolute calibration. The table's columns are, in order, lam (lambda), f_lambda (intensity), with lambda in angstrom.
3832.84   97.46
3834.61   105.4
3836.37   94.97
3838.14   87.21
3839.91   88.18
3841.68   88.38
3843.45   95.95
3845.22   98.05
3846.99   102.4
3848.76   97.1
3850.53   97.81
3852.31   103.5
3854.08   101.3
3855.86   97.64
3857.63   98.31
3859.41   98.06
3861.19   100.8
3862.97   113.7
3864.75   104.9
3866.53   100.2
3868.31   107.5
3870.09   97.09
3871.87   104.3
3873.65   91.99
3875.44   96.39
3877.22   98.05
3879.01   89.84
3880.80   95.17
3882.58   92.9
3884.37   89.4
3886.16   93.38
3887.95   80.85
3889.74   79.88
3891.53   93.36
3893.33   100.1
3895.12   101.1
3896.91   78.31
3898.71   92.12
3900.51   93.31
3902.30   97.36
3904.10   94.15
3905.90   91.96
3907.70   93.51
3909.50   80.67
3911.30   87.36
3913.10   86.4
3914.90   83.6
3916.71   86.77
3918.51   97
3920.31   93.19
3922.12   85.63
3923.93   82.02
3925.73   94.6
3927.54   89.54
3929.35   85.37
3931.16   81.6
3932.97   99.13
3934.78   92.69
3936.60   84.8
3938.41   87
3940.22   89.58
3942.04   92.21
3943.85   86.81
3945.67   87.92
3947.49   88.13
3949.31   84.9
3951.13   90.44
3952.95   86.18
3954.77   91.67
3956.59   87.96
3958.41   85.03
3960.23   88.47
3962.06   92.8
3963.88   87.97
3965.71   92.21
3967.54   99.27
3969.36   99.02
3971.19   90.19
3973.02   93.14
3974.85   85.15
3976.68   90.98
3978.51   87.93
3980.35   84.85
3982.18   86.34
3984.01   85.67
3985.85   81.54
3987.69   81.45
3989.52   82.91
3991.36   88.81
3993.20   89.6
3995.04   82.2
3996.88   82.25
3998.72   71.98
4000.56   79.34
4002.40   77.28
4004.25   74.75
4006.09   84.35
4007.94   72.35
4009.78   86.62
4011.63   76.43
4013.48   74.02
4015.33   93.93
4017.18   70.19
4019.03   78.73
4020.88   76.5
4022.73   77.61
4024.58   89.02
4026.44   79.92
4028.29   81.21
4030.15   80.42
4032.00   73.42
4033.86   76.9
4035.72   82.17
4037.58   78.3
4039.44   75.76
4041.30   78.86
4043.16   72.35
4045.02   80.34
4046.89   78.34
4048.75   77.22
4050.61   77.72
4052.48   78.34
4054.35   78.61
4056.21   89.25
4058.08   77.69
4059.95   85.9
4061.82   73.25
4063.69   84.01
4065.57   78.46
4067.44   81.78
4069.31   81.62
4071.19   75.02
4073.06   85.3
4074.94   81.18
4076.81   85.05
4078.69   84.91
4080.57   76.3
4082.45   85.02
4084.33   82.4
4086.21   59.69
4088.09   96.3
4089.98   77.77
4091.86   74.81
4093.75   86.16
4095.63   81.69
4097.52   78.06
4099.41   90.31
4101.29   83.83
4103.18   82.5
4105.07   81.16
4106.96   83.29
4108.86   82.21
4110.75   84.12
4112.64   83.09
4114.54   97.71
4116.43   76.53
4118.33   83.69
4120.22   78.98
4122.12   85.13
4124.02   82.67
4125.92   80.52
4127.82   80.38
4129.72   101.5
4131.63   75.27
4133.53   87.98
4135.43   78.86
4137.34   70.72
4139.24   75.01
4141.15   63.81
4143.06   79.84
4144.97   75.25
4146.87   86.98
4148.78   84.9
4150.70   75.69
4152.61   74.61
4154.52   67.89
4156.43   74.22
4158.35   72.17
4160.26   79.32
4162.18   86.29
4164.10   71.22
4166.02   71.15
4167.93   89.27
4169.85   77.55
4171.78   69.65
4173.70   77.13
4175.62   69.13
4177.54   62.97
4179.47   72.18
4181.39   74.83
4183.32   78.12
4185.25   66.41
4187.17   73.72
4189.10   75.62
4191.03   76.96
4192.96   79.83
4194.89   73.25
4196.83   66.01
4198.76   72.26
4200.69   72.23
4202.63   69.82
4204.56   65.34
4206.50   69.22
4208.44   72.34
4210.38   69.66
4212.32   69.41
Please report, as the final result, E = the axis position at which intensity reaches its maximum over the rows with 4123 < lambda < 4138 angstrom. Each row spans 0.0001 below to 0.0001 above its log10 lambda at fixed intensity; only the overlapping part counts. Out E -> 4129.72 angstrom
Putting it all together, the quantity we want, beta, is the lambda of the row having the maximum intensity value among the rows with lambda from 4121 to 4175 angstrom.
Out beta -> 4129.72 angstrom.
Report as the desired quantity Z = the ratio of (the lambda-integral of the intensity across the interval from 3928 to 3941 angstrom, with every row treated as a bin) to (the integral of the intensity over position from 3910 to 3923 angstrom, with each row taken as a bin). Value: 1.00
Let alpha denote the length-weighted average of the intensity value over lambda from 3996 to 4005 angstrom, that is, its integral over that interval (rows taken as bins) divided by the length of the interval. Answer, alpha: 77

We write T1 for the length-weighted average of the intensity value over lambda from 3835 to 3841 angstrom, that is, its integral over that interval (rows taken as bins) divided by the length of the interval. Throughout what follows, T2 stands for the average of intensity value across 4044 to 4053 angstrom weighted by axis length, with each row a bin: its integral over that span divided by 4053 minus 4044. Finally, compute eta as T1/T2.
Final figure 1.17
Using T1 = 91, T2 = 78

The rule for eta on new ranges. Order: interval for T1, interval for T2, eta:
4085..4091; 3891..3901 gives 0.84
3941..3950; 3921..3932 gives 1.02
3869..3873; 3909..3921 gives 1.14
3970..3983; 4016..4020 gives 1.17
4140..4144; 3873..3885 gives 0.77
